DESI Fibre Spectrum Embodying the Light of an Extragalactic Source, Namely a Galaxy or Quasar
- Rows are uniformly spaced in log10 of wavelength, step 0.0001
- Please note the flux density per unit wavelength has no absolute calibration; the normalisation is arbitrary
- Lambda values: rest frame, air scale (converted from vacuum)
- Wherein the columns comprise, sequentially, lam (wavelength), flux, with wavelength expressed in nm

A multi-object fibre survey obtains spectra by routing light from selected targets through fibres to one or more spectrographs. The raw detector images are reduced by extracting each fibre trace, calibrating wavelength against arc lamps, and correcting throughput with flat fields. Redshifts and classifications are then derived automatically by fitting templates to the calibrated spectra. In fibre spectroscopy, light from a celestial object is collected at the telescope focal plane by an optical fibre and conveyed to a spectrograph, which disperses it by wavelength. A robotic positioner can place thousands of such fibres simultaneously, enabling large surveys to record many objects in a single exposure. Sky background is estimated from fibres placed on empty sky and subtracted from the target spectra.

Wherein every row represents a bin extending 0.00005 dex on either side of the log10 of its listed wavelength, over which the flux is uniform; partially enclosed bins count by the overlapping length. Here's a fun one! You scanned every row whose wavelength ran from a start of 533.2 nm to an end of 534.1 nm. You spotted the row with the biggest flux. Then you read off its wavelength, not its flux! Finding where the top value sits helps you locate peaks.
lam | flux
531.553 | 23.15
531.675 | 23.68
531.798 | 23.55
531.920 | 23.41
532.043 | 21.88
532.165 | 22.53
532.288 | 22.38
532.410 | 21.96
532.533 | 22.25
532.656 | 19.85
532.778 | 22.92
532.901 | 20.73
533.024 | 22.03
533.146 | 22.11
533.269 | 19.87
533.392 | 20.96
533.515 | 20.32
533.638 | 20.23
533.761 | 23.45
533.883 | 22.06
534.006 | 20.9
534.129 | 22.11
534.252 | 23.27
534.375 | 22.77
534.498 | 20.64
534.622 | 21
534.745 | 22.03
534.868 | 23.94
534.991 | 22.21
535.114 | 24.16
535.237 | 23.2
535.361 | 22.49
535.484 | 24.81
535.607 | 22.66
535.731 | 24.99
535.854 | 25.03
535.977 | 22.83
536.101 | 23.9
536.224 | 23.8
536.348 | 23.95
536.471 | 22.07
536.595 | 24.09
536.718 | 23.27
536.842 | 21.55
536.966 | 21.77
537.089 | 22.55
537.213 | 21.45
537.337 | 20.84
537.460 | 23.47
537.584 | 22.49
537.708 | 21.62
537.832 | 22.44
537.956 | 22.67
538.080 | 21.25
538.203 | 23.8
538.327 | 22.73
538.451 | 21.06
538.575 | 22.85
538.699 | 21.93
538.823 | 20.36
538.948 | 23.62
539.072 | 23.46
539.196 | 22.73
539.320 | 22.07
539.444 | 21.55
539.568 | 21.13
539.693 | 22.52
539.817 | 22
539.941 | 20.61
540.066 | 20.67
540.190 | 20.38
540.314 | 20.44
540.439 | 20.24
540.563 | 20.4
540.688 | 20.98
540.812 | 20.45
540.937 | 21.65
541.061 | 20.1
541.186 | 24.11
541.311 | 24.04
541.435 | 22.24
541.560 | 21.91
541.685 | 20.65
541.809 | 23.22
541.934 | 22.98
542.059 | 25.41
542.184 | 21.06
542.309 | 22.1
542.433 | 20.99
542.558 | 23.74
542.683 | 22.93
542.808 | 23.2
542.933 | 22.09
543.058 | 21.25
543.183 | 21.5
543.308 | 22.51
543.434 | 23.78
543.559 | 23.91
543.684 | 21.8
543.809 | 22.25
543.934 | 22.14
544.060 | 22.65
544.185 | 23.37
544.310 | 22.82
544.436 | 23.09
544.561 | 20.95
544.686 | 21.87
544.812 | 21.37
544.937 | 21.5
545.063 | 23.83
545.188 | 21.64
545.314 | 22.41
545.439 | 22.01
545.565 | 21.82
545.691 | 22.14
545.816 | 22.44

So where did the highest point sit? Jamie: 533.761 nm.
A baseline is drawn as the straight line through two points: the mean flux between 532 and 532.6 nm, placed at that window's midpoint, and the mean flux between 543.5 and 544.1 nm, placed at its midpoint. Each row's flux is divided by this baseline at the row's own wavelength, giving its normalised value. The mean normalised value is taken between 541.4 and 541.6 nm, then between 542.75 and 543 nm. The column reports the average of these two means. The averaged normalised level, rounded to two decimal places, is 0.99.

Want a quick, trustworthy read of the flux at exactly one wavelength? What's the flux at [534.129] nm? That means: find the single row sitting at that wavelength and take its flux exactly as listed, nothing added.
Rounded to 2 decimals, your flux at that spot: 22.11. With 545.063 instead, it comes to 23.83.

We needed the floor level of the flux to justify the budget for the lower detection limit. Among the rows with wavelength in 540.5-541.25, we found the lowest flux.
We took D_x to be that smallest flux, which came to 20.1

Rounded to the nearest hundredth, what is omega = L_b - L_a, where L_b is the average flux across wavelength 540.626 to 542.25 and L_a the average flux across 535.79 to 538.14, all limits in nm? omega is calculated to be -0.47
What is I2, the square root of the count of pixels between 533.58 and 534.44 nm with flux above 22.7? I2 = 1.73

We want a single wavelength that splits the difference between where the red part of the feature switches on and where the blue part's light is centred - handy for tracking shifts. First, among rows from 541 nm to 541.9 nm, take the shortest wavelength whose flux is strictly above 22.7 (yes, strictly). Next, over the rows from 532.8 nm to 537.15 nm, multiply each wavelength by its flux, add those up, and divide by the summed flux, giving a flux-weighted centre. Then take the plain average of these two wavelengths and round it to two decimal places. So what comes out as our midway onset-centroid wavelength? 538.11 nm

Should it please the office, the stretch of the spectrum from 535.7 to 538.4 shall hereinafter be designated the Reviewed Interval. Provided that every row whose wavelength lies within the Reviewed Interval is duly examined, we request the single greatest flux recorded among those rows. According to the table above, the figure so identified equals 25.03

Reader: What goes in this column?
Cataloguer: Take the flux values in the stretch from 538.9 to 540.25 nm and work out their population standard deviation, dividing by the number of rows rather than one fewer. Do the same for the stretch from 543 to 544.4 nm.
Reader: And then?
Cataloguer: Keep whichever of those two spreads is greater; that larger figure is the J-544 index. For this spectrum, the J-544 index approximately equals 1.1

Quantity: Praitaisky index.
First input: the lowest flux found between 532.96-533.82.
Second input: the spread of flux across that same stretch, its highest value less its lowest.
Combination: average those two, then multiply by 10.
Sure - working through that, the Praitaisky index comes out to 117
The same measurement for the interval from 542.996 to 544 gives 120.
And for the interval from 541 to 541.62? 121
